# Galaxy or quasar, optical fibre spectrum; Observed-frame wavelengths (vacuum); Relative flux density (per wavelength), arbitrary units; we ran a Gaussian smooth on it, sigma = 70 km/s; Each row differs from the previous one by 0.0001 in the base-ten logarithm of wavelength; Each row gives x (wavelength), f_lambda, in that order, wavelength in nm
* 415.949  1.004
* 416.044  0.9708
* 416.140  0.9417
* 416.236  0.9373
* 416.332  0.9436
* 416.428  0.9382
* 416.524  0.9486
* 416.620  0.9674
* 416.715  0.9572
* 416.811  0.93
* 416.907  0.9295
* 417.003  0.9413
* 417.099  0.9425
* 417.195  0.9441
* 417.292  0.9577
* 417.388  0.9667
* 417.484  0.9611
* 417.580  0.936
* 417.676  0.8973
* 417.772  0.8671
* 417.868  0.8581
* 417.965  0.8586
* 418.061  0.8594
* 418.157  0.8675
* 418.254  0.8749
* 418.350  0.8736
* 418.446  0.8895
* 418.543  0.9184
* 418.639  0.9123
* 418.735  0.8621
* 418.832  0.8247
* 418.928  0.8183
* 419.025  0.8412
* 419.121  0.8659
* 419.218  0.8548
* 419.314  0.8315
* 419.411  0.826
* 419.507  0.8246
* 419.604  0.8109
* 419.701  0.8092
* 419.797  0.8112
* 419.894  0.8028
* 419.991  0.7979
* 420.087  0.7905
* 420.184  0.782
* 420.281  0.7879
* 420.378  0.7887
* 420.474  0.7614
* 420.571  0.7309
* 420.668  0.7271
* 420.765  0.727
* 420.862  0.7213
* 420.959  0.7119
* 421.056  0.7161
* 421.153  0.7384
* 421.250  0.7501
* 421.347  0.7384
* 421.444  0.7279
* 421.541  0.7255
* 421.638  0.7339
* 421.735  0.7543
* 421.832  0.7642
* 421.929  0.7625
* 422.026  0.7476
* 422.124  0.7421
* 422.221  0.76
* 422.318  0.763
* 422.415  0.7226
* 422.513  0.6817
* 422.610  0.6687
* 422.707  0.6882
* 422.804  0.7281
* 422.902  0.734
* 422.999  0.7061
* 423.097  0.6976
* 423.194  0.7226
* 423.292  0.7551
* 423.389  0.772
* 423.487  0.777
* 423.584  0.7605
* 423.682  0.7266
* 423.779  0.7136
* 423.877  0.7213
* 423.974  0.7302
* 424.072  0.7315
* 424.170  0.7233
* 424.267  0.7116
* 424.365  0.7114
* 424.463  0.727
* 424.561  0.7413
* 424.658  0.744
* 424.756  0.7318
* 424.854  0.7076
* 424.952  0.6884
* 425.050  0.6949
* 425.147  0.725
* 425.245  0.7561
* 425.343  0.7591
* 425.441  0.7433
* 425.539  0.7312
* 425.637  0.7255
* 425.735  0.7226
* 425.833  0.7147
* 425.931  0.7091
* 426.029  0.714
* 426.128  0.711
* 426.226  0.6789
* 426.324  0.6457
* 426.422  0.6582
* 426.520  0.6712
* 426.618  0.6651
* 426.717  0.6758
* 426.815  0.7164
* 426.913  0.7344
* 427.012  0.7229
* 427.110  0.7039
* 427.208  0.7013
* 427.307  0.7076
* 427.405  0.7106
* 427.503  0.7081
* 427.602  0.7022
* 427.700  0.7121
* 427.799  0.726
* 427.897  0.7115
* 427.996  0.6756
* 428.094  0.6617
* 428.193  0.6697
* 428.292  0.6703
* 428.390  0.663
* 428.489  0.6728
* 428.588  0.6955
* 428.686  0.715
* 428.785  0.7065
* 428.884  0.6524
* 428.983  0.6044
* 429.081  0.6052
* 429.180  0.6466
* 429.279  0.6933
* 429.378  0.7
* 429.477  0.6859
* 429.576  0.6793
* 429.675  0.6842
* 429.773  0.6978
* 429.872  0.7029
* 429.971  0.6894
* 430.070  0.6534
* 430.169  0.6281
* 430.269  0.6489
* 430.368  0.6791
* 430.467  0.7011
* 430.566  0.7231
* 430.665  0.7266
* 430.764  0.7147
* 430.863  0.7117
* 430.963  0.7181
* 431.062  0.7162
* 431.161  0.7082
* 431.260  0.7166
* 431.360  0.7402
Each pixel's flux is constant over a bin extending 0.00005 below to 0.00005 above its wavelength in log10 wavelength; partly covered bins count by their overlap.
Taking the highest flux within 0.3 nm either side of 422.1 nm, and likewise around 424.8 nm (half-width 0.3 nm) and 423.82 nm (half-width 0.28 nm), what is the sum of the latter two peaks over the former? 2.0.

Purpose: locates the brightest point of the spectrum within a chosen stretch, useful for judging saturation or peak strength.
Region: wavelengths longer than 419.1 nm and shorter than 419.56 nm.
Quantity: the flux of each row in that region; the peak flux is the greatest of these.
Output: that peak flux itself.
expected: 0.8659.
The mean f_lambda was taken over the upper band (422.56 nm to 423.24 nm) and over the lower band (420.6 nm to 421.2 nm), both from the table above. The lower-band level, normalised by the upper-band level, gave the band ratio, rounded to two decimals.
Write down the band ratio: 1.02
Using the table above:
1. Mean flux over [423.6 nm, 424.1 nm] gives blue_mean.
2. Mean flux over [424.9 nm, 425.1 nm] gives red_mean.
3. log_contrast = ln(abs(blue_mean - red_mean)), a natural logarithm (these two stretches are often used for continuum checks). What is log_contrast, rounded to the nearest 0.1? -3.4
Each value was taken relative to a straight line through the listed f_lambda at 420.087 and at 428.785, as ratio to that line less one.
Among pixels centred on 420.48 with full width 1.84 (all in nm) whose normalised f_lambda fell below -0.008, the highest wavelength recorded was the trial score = 421.347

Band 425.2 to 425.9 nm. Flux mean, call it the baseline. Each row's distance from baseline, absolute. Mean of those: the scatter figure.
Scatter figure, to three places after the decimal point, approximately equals 0.014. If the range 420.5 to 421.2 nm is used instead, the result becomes 0.007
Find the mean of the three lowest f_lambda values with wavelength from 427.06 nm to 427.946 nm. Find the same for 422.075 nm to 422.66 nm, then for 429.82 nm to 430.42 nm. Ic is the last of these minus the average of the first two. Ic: -0.053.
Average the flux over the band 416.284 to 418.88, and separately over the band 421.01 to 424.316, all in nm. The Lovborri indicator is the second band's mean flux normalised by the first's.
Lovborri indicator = 0.80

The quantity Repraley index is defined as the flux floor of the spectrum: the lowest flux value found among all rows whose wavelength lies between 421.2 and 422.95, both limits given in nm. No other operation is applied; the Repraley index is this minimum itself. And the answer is 0.6687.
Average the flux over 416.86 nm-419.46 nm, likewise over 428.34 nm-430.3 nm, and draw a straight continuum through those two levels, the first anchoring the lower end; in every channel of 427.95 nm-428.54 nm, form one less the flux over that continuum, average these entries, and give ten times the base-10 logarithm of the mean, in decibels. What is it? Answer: -15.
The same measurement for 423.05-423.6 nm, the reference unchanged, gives -13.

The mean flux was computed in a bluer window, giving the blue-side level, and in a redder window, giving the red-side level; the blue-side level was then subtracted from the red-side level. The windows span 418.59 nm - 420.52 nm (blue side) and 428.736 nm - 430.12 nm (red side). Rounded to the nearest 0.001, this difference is -0.149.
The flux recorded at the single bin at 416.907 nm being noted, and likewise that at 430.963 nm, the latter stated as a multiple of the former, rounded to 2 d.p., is 0.77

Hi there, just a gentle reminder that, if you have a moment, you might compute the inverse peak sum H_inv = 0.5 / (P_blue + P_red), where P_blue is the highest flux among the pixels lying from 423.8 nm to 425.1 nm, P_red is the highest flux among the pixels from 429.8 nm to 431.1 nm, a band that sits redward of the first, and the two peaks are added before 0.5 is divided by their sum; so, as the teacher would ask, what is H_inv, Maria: 0.340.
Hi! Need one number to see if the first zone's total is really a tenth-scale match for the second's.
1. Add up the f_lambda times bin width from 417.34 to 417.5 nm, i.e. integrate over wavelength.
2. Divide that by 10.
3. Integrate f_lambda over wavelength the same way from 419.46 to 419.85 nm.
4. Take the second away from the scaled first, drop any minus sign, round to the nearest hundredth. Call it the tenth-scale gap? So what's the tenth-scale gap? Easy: 0.30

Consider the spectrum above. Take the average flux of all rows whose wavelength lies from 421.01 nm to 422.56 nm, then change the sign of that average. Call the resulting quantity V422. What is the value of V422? -0.74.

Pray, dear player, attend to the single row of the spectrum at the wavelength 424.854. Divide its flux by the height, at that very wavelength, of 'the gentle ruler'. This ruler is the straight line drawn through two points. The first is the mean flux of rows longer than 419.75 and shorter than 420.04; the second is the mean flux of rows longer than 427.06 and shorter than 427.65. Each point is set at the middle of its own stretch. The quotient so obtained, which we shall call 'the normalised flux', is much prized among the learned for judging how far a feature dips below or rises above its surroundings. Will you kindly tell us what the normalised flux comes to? 0.96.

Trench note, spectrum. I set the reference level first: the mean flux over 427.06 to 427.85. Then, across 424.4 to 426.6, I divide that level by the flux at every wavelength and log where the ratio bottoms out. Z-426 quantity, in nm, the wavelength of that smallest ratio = 425.343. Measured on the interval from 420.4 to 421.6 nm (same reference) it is 420.474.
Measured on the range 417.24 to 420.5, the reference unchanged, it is 417.388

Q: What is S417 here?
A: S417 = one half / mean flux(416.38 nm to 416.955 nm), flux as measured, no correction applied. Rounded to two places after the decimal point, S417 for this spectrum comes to 0.53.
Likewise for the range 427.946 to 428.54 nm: 0.75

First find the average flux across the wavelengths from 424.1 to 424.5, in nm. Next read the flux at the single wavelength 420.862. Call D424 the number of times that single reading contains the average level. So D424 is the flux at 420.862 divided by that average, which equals 1.00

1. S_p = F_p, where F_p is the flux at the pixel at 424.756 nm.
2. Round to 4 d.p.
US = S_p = 0.7318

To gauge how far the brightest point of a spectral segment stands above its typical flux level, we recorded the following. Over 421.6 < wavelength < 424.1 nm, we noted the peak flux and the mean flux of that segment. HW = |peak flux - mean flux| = 0.044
